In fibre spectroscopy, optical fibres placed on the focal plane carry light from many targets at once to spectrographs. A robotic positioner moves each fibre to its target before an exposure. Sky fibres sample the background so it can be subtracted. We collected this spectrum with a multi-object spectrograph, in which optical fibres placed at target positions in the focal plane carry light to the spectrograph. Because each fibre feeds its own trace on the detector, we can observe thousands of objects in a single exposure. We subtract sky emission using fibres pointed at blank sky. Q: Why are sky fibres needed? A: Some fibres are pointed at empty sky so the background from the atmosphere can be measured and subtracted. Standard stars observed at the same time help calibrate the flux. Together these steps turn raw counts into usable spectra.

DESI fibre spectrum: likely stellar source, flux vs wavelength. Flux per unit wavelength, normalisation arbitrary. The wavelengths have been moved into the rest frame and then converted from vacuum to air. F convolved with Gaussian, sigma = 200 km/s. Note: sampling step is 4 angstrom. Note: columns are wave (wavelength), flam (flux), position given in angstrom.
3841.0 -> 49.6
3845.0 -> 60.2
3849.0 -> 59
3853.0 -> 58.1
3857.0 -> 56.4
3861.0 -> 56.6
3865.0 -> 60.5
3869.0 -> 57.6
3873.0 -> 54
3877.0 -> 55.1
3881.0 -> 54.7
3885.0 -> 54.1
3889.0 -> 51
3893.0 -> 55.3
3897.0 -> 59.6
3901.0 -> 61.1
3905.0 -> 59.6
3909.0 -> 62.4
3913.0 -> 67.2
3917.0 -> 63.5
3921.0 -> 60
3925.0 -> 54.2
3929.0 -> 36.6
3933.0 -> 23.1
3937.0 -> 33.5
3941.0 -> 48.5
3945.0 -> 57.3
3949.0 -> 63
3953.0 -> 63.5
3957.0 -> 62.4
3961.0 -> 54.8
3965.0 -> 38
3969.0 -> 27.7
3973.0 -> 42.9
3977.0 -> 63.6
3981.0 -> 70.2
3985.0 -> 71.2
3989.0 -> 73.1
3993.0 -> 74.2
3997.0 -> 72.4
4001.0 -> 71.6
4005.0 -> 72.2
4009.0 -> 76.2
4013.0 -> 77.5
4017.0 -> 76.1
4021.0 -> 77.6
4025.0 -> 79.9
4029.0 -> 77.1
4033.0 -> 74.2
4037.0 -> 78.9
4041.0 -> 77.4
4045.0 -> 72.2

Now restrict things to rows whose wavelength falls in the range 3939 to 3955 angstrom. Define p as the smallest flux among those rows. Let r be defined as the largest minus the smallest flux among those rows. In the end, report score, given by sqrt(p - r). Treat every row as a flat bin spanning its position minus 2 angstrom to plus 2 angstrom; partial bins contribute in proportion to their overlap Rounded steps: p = 48.5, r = 15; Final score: 5.8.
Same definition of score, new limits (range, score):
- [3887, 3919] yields 5.9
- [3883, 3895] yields 6.8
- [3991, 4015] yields 8.1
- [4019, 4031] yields 8.6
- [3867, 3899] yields 6.5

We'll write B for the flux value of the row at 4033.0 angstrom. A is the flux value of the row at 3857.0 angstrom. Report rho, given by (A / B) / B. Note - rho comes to 0.010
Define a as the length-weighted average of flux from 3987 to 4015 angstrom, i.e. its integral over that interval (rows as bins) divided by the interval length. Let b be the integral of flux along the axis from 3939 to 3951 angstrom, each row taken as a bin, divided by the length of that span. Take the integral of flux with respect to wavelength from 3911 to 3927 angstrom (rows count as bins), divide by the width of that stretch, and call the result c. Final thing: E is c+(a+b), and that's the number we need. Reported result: 191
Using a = 74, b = 56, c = 61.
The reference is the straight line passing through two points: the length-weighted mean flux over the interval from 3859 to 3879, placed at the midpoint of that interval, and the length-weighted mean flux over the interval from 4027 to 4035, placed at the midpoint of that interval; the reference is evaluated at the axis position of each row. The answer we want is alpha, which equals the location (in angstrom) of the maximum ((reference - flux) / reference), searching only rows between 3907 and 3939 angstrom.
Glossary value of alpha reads 3933.0 angstrom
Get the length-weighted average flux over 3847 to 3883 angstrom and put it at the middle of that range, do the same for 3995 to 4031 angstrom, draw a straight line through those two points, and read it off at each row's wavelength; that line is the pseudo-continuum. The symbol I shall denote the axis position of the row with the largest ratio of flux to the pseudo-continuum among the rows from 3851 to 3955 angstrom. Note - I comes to 3913.0 angstrom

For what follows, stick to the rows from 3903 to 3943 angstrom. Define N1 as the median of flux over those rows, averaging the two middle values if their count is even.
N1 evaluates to 57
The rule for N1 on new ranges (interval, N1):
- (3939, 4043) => 72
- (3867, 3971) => 55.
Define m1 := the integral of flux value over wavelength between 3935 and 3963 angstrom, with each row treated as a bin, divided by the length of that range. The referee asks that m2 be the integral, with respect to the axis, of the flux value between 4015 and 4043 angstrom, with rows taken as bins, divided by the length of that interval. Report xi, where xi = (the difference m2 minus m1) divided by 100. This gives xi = 0.2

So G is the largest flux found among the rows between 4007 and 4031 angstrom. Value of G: 79.9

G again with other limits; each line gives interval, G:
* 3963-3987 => 71.2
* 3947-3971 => 63.5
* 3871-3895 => 55.3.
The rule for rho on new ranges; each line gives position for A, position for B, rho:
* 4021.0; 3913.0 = 0.017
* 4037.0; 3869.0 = 0.024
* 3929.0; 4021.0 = 0.006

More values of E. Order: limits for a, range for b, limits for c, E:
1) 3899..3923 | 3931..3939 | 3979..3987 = 161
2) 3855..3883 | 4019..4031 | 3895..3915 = 197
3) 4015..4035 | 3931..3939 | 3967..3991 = 163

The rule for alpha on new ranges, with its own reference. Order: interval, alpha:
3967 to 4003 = 3969.0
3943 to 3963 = 3961.0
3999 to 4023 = 4001.0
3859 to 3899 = 3889.0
